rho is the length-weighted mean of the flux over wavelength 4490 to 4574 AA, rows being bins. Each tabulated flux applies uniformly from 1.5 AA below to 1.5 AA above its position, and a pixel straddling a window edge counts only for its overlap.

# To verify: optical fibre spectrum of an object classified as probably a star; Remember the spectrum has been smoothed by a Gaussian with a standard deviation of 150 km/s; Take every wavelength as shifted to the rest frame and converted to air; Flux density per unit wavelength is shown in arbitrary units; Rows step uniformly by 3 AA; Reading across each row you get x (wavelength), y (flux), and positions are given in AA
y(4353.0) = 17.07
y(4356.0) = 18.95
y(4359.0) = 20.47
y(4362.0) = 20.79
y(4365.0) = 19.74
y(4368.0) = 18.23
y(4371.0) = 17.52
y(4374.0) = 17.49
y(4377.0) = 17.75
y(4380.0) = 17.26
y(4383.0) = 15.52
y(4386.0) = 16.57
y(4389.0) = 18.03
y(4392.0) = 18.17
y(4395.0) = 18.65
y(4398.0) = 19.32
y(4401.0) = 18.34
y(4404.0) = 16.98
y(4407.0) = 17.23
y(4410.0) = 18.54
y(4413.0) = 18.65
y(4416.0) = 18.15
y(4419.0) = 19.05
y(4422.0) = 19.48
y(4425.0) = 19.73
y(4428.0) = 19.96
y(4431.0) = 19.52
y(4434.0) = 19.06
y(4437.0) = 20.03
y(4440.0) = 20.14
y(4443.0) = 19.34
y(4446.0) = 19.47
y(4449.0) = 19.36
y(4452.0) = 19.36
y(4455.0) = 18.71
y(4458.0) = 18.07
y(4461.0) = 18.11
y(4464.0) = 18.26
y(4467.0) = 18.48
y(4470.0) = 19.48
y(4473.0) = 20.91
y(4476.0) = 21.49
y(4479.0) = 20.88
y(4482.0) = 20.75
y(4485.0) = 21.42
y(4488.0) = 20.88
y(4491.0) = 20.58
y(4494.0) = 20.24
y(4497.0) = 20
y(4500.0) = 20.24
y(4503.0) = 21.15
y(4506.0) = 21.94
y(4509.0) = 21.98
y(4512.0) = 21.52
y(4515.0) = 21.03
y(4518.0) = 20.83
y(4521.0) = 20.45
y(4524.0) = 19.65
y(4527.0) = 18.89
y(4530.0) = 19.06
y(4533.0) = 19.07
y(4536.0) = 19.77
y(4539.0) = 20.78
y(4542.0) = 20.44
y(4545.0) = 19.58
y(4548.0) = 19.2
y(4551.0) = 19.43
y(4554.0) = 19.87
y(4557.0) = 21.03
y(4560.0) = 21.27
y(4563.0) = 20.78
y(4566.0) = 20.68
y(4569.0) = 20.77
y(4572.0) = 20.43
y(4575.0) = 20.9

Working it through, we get 20.4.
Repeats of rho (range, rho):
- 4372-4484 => 18.8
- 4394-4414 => 18.2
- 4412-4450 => 19.4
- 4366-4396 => 17.5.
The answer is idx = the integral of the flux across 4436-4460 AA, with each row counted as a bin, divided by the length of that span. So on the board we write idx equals 19.3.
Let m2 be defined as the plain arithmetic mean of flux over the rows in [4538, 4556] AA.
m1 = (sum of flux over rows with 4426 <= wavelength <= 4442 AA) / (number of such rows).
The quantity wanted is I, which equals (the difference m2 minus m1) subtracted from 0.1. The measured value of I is -0.04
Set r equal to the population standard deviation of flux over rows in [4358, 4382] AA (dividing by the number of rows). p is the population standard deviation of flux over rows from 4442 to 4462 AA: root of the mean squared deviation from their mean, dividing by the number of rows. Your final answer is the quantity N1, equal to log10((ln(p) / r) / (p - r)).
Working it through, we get -0.3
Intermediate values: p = 0.57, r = 1.35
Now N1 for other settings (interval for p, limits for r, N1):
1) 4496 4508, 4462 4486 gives -0.3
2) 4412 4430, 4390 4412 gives 0.7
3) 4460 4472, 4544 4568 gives 0.6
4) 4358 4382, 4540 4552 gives -0.1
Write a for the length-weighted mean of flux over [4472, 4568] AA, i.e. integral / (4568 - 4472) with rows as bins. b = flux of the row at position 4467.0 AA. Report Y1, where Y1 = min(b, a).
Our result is 18.5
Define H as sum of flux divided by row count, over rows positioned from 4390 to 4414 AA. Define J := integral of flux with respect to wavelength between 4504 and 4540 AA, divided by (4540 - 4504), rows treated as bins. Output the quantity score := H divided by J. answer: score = 0.89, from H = 18.2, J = 20.4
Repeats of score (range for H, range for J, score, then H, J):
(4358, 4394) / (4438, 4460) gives 0.94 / 18.1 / 19.2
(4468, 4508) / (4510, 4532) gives 1.03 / 20.8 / 20.2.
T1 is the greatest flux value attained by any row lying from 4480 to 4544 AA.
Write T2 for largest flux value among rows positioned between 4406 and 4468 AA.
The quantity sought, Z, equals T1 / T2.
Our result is 1.09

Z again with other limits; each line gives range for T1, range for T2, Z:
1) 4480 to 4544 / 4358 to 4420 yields 1.06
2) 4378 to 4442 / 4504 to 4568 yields 0.92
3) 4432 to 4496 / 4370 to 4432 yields 1.08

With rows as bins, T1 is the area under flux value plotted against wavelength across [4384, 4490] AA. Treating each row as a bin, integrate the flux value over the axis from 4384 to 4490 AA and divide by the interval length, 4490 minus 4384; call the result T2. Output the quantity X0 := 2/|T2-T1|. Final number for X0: 0.0010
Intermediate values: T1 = 2030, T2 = 19.1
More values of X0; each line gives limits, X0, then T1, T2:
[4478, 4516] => 0.0026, 797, 21.0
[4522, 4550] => 0.0038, 549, 19.6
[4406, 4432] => 0.0042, 493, 18.9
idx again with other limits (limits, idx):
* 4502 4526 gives 21.0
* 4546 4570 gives 20.4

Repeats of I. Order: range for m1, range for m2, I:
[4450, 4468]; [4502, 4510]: -3.09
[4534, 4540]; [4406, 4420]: 2.05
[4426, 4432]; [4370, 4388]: 2.82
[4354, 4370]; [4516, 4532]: -0.04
